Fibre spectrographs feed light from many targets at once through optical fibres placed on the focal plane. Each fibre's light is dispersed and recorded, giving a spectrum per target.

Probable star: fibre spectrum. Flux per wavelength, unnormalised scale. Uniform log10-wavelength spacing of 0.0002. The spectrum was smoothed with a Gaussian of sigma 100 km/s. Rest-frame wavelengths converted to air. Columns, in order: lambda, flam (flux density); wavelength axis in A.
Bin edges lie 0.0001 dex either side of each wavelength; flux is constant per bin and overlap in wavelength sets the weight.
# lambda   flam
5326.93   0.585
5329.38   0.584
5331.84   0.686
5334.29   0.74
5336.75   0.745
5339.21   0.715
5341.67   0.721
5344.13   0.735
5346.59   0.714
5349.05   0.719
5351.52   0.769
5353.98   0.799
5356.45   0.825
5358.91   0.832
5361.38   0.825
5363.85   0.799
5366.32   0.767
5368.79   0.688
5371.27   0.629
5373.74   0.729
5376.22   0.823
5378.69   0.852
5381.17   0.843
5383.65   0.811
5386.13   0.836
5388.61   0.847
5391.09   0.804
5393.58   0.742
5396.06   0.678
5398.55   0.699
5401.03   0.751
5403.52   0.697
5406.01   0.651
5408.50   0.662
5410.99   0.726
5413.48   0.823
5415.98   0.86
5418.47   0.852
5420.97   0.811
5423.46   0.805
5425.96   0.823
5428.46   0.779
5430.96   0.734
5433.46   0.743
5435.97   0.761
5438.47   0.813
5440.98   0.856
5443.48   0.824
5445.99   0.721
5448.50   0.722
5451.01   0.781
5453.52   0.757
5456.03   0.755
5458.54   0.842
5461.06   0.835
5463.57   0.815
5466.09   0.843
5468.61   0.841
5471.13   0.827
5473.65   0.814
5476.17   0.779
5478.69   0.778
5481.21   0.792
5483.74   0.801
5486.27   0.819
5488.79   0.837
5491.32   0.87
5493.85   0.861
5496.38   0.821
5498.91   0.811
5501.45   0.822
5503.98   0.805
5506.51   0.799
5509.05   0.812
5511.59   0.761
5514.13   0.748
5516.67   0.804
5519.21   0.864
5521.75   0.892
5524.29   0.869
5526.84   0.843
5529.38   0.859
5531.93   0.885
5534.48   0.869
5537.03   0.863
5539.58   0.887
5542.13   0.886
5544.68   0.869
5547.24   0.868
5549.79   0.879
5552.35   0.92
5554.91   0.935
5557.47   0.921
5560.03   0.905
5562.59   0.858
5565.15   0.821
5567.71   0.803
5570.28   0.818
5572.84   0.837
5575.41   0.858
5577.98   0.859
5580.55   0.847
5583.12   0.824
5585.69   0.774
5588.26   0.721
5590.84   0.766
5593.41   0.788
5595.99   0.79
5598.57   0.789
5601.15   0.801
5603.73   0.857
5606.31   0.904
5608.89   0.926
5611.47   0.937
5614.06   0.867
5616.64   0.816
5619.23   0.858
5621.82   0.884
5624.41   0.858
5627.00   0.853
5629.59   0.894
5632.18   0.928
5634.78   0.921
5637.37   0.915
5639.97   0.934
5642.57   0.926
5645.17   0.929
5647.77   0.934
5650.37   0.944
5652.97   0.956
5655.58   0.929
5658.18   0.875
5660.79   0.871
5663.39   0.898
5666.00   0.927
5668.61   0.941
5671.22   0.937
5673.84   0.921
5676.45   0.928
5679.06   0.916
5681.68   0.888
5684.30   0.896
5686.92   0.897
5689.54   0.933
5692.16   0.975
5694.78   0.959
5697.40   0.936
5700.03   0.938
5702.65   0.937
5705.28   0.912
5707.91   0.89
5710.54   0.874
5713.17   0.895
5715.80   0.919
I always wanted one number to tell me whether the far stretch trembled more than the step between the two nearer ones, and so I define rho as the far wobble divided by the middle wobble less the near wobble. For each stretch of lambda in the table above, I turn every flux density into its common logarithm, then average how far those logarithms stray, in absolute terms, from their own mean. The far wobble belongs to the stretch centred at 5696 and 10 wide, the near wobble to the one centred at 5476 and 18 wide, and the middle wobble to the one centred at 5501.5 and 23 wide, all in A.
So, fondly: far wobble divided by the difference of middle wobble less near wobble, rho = 4.58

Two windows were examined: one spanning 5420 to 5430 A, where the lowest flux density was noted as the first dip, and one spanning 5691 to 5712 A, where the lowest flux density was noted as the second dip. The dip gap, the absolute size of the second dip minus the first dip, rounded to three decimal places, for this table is 0.095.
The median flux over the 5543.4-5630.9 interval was 0.858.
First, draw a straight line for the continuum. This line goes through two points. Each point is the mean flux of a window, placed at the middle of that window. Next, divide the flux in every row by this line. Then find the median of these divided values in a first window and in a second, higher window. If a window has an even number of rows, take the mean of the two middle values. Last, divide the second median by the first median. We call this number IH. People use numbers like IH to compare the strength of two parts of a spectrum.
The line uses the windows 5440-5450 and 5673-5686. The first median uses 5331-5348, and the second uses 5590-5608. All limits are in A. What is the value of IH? 0.92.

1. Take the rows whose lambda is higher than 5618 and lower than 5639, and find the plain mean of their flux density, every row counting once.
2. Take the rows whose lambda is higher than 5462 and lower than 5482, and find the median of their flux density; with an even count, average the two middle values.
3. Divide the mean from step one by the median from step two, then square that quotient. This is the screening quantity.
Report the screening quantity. 1.19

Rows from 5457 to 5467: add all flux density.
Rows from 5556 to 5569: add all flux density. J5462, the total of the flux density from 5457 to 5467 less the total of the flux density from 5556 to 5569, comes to -1.0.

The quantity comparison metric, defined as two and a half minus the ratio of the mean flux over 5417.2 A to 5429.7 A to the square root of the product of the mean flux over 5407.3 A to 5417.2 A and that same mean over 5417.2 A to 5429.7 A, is 1.47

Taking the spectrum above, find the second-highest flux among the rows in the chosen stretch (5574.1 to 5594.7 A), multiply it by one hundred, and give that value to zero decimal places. 86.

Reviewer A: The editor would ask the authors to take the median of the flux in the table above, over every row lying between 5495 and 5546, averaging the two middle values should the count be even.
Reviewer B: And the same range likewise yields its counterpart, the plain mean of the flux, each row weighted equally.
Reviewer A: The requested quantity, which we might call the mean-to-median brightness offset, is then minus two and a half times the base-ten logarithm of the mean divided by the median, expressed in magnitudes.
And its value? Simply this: 0.016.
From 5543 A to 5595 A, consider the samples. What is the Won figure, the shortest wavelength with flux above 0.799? 5544.68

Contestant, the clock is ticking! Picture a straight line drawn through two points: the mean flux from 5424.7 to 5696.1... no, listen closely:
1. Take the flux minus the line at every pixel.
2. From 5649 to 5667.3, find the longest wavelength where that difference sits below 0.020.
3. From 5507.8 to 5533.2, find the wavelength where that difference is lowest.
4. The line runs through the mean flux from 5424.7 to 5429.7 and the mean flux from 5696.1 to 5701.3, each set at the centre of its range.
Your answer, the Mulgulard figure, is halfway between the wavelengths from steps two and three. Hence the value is 5590.1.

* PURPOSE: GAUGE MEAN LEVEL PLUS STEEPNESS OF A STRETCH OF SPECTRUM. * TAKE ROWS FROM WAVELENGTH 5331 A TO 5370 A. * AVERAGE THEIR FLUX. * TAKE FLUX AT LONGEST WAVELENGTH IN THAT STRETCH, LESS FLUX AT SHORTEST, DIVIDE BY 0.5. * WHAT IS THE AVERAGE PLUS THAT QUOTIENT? 0.76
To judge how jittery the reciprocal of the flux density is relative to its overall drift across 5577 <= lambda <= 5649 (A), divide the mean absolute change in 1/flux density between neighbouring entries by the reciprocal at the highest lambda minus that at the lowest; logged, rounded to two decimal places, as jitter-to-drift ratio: -0.39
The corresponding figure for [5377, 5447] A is 0.31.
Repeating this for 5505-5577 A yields -0.38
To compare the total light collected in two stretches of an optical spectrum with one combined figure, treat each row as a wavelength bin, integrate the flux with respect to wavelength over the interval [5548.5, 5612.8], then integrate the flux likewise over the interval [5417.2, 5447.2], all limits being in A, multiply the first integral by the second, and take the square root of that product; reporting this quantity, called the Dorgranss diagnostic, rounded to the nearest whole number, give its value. 36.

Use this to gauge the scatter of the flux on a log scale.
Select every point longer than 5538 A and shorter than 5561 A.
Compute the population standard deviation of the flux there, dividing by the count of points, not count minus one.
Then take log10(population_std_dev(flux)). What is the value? -1.6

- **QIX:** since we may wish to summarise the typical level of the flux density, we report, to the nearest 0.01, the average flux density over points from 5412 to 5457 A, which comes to 0.79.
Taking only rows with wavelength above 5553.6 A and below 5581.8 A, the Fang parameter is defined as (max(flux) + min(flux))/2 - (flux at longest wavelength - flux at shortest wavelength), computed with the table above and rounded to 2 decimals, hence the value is 0.96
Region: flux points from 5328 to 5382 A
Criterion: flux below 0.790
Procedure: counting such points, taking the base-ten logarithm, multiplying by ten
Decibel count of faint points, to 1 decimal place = 11.5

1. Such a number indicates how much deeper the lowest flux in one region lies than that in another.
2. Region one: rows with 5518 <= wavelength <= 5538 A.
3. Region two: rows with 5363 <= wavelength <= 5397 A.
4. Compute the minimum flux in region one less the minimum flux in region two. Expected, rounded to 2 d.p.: 0.21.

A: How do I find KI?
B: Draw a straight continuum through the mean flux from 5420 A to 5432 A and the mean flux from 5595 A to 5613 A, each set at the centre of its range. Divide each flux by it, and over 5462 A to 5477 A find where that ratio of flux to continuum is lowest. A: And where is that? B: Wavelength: 5476.17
